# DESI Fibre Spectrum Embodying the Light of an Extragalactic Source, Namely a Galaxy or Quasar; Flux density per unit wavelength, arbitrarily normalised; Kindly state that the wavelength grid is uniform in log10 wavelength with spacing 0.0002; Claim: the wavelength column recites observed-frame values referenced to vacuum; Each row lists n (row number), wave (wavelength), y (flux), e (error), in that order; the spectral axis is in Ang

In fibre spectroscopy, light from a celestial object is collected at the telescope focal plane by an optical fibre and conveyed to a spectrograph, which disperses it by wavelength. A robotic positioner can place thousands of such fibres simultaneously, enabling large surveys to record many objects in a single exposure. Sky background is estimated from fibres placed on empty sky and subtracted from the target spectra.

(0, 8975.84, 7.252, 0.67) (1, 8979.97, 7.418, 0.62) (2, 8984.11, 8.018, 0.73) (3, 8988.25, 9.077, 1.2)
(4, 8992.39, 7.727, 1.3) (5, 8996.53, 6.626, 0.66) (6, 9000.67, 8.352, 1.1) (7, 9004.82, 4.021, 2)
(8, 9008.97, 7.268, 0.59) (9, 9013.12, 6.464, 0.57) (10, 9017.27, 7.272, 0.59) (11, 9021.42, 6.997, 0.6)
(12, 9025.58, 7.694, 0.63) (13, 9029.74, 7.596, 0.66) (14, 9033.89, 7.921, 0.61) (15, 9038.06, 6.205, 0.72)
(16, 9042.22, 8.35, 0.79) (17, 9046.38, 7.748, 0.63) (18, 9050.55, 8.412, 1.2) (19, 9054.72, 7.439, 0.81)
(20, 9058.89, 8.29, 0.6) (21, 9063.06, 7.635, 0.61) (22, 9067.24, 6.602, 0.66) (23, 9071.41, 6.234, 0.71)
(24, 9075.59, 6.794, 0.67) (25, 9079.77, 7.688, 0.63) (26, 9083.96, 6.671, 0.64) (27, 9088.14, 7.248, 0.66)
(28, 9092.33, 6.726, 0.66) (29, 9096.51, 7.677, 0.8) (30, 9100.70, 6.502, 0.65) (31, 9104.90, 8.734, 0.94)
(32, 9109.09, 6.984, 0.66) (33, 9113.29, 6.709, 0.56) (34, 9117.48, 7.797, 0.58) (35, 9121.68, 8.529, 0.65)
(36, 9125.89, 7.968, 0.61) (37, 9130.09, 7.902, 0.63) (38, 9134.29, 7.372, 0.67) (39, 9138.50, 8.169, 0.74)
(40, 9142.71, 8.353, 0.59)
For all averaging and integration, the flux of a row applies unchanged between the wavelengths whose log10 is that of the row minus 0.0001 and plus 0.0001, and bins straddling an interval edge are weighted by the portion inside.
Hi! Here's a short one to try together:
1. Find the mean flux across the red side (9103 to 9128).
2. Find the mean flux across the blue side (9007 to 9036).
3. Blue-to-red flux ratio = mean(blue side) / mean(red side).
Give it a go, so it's 0.940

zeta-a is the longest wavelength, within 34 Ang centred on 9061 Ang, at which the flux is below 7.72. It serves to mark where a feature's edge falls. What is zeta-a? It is 9075.59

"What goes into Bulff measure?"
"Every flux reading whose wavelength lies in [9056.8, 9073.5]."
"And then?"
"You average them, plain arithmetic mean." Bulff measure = 7.19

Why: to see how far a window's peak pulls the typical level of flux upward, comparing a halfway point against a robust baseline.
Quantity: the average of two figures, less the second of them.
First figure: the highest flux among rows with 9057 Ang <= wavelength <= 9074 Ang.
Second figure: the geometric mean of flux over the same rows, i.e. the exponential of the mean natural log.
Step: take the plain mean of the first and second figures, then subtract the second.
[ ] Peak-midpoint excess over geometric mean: 0.57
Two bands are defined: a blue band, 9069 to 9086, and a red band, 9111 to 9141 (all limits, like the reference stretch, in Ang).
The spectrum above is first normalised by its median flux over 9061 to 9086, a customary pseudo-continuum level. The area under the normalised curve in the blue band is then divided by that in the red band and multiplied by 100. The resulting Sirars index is 50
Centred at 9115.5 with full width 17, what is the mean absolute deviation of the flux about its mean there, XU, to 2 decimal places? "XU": 0.66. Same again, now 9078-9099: 0.40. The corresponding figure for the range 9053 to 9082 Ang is 0.60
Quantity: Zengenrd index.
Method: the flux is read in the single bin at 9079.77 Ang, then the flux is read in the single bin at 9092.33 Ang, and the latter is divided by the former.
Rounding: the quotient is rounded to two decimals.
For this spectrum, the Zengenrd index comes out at 0.87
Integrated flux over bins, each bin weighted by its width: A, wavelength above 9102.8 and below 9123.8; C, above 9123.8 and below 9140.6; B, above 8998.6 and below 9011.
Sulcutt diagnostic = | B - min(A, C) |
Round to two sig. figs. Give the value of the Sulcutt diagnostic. 51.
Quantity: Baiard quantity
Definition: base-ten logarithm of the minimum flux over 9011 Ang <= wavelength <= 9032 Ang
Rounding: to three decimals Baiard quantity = 0.811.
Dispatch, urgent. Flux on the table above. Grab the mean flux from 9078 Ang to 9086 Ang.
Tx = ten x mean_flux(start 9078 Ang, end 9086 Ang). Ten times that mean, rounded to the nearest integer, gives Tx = 72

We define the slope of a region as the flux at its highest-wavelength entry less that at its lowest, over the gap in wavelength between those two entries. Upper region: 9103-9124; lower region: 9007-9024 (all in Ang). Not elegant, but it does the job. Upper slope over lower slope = 0.6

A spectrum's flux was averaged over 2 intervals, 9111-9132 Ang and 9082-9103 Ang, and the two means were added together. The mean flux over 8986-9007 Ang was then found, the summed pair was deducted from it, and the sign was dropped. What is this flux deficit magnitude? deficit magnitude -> 7.6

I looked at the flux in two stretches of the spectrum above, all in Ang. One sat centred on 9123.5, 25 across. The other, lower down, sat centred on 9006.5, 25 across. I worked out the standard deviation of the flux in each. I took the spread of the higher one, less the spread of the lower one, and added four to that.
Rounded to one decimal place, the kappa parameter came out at 3.2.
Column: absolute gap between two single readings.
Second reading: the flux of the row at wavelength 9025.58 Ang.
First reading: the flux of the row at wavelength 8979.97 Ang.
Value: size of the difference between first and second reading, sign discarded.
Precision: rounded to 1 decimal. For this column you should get 0.3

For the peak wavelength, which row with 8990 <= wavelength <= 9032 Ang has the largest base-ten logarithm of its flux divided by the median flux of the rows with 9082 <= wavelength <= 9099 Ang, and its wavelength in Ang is 9000.67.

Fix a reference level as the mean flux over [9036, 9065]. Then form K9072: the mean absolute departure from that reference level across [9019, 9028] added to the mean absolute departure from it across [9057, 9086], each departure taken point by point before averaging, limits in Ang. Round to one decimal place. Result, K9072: 1.1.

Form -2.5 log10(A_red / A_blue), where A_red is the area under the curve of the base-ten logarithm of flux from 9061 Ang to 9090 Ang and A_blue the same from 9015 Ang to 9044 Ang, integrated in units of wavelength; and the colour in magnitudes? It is 0.03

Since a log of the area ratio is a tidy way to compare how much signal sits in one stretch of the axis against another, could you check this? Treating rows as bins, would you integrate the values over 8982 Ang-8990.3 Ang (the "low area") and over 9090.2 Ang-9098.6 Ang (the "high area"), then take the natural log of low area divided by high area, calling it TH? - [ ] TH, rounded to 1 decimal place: 0.2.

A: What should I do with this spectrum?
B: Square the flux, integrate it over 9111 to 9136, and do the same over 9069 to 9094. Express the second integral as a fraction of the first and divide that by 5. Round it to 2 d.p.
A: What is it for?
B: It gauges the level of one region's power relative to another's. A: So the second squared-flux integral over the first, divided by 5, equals 0.16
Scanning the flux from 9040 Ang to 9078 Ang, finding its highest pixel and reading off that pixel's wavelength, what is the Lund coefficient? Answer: 9050.55 Ang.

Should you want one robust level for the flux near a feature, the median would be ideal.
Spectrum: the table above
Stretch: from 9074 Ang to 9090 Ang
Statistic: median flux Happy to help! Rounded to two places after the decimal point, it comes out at 7.02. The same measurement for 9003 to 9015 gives 6.46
